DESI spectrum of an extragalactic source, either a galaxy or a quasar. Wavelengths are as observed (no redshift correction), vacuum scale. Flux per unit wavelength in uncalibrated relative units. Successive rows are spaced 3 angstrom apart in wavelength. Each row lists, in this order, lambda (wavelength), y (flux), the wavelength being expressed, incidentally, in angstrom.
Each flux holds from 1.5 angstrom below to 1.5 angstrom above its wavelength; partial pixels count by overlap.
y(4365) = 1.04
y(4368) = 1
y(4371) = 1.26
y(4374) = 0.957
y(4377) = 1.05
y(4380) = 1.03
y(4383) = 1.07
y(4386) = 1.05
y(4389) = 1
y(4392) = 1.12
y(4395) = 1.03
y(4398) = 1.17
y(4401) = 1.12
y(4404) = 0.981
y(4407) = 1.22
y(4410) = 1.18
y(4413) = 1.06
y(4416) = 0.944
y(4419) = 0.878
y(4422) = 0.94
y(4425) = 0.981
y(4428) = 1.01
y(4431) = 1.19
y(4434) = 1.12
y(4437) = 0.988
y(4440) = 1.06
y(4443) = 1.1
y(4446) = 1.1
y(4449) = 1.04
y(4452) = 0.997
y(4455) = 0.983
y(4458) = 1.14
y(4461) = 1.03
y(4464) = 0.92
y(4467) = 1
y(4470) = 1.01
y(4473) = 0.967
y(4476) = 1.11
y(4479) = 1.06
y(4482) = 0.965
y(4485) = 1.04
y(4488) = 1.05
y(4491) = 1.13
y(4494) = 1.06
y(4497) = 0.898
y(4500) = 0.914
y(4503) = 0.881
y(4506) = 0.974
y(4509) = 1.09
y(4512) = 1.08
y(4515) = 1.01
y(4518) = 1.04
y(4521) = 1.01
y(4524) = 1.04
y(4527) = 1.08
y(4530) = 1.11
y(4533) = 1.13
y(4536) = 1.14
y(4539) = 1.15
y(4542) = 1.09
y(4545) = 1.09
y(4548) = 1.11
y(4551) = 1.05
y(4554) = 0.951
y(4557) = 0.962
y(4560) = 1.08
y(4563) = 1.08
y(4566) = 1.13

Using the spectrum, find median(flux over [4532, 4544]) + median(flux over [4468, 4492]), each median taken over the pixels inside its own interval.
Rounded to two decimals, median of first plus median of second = 2.18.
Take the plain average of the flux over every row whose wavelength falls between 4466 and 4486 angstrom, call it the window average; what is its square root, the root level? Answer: 1.01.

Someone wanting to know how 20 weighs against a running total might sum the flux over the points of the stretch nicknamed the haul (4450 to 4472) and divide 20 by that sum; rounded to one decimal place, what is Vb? 2.8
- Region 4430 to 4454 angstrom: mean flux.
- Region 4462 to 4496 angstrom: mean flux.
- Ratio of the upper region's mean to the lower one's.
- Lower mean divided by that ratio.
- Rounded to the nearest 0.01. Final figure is 1.12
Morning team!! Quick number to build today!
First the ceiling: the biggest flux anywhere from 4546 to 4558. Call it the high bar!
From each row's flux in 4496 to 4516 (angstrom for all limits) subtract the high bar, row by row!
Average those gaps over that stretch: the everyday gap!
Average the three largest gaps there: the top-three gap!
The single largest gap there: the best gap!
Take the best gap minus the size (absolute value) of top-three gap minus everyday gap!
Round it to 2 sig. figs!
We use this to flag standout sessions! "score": -0.10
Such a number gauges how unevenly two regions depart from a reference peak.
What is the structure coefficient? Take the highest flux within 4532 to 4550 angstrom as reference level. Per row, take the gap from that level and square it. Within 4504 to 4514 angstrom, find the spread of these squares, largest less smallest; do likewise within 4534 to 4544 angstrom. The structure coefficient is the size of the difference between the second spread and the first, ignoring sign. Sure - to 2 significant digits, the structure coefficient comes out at 0.024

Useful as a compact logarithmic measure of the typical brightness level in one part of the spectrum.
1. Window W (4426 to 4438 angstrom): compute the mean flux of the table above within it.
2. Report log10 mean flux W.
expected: 0.032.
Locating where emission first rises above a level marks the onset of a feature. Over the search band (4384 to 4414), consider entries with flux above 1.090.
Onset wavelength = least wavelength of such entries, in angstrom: 4392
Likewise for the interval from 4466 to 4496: 4476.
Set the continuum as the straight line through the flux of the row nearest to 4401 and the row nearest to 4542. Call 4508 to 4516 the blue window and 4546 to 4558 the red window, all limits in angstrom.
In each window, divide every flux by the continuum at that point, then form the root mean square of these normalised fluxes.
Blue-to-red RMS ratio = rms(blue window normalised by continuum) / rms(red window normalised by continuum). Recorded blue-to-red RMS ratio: 1.03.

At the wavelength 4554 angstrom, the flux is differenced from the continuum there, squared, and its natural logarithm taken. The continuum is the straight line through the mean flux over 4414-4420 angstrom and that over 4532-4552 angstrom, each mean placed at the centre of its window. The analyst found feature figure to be -3.5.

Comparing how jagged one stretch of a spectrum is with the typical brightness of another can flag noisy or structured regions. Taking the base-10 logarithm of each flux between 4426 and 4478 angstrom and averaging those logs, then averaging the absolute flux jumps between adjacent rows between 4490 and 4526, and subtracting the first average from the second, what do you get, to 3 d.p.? 0.042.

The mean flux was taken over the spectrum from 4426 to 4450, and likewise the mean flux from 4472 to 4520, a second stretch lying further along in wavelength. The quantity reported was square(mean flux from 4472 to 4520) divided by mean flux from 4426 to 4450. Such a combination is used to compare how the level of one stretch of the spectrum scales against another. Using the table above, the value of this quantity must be 0.96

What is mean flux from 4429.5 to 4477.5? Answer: 1.05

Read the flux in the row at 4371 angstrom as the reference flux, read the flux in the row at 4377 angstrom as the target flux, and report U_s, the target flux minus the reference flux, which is -0.21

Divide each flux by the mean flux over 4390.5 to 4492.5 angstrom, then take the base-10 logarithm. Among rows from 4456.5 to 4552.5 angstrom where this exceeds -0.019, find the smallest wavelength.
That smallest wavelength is 4458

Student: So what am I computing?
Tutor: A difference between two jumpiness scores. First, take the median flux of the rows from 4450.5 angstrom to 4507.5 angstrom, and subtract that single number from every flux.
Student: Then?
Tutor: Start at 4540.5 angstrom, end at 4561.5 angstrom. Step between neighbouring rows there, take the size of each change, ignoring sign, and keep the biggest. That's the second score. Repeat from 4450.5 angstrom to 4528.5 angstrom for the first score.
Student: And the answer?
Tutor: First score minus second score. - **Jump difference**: 0.044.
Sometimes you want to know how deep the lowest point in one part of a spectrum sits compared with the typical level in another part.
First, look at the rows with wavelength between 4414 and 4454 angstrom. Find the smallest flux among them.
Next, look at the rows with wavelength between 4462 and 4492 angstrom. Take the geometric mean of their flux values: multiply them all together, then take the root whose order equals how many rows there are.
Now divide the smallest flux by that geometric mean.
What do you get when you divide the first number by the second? 0.858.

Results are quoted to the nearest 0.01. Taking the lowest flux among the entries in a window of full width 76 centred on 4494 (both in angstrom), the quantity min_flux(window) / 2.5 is 0.35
